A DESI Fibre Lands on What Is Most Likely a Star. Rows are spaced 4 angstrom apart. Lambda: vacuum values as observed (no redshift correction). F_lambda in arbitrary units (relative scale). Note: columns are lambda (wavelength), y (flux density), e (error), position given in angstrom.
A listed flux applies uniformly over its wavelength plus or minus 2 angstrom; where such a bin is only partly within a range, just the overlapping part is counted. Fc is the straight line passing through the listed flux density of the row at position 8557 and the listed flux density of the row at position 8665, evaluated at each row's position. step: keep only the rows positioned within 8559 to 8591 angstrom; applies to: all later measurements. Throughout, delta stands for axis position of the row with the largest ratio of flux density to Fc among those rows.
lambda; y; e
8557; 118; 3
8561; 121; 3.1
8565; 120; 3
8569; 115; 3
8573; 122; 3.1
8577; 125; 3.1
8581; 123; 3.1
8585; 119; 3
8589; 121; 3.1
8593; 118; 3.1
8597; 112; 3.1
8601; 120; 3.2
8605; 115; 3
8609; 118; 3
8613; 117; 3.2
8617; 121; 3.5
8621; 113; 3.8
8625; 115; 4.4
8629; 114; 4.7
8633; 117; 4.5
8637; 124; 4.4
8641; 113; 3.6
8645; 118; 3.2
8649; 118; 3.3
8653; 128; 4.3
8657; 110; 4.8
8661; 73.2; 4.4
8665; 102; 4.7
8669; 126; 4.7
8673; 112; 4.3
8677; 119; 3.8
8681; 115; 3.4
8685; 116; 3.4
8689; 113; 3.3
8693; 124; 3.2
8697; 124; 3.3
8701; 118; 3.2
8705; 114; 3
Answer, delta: 8577 angstrom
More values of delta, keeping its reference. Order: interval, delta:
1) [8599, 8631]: 8617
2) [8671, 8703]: 8697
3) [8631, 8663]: 8653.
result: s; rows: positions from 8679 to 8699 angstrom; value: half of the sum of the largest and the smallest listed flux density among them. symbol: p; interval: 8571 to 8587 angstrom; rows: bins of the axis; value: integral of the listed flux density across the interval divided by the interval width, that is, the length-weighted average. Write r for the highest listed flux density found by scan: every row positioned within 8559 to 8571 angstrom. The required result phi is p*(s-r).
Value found -306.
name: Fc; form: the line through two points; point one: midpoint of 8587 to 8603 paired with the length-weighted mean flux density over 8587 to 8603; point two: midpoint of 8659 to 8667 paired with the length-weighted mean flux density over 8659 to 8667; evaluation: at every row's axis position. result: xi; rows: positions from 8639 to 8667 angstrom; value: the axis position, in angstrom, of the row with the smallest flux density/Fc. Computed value 8661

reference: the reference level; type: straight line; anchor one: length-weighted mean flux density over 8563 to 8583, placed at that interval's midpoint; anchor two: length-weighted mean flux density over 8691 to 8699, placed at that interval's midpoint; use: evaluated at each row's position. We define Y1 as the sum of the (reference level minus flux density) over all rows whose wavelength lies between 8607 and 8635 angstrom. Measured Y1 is 40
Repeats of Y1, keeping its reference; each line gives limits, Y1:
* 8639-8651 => 19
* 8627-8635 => 14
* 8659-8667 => 71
